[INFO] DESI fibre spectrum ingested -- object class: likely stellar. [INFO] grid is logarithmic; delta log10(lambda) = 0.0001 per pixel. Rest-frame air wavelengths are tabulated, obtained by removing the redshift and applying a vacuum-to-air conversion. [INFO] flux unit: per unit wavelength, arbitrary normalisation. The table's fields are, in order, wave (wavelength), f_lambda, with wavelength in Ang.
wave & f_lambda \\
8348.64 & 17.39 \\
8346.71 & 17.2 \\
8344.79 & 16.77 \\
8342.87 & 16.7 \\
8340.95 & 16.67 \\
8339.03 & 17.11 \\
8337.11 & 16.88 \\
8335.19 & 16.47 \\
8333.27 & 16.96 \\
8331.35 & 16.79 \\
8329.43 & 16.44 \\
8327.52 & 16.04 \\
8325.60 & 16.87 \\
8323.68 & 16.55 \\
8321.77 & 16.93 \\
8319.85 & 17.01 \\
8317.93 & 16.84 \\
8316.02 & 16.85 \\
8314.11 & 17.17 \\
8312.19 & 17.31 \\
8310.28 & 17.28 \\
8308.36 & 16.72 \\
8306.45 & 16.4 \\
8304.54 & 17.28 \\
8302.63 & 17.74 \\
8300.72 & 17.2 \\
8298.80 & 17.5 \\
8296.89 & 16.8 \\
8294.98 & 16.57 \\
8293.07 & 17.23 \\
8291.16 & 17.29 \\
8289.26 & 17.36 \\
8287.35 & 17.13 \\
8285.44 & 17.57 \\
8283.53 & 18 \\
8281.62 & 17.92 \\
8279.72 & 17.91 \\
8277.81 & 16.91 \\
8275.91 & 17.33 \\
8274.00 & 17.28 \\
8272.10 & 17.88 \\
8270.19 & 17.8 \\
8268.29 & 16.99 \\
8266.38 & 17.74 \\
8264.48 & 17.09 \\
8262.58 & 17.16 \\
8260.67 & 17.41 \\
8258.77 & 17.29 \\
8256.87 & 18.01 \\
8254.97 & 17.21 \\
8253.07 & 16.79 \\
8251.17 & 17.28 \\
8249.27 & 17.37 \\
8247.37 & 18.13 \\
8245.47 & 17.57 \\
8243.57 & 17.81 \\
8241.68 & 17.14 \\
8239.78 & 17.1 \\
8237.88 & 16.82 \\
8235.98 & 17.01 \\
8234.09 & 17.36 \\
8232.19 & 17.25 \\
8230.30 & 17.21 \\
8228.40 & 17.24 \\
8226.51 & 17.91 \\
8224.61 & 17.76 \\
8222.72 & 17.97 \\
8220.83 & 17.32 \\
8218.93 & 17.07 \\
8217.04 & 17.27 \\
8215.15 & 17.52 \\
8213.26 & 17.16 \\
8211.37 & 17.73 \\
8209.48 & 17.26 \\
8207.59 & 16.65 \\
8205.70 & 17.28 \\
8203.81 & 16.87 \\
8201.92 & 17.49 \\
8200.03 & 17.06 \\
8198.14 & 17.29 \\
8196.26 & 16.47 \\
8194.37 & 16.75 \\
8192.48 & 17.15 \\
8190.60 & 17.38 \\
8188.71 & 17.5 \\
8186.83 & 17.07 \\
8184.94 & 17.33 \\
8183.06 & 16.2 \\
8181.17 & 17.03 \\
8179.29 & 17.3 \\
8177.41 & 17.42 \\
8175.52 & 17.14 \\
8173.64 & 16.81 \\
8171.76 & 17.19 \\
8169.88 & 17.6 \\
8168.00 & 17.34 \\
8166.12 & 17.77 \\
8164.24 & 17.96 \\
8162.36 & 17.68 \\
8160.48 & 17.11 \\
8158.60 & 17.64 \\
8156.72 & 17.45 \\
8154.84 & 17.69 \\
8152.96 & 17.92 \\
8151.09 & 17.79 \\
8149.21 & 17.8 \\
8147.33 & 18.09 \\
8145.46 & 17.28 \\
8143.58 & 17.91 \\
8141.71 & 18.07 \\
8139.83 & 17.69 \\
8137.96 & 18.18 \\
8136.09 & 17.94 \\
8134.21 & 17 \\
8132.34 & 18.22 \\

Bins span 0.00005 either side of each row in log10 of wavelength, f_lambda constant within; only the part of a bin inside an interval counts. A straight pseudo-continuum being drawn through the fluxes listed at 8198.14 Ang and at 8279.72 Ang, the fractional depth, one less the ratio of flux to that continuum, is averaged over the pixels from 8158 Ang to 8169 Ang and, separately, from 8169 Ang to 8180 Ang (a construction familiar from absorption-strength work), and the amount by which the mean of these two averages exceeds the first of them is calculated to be 0.013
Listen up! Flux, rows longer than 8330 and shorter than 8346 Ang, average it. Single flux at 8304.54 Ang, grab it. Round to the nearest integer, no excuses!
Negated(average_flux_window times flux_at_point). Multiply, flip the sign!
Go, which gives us -290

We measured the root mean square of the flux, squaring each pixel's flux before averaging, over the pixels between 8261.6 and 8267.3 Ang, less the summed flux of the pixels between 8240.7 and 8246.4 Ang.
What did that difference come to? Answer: -35.2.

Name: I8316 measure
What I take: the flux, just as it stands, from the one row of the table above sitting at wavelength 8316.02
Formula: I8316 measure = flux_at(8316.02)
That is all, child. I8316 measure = 16.85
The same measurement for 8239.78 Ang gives 17.1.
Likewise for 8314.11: 17.17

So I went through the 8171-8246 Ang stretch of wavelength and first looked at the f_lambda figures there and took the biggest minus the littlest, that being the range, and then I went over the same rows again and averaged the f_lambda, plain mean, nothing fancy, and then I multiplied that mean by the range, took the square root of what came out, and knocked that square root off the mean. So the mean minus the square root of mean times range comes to 11.7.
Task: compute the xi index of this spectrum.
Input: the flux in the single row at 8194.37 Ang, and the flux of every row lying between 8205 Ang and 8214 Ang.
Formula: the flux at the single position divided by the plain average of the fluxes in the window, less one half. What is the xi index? 0.473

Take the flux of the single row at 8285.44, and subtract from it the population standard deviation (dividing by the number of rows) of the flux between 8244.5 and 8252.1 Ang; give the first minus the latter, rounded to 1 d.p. 17.2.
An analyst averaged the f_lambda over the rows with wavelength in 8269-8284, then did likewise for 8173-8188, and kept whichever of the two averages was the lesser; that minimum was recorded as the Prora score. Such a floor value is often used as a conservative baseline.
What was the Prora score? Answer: 17.0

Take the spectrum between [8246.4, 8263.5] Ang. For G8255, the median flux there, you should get 17.3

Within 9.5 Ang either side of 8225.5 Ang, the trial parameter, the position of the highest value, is 8222.72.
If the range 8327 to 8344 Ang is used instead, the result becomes 8339.03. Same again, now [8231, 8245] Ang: 8243.57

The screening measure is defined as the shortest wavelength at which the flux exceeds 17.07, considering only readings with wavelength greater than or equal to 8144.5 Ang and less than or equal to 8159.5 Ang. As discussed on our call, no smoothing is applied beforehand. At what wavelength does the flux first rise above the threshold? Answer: 8145.46 Ang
